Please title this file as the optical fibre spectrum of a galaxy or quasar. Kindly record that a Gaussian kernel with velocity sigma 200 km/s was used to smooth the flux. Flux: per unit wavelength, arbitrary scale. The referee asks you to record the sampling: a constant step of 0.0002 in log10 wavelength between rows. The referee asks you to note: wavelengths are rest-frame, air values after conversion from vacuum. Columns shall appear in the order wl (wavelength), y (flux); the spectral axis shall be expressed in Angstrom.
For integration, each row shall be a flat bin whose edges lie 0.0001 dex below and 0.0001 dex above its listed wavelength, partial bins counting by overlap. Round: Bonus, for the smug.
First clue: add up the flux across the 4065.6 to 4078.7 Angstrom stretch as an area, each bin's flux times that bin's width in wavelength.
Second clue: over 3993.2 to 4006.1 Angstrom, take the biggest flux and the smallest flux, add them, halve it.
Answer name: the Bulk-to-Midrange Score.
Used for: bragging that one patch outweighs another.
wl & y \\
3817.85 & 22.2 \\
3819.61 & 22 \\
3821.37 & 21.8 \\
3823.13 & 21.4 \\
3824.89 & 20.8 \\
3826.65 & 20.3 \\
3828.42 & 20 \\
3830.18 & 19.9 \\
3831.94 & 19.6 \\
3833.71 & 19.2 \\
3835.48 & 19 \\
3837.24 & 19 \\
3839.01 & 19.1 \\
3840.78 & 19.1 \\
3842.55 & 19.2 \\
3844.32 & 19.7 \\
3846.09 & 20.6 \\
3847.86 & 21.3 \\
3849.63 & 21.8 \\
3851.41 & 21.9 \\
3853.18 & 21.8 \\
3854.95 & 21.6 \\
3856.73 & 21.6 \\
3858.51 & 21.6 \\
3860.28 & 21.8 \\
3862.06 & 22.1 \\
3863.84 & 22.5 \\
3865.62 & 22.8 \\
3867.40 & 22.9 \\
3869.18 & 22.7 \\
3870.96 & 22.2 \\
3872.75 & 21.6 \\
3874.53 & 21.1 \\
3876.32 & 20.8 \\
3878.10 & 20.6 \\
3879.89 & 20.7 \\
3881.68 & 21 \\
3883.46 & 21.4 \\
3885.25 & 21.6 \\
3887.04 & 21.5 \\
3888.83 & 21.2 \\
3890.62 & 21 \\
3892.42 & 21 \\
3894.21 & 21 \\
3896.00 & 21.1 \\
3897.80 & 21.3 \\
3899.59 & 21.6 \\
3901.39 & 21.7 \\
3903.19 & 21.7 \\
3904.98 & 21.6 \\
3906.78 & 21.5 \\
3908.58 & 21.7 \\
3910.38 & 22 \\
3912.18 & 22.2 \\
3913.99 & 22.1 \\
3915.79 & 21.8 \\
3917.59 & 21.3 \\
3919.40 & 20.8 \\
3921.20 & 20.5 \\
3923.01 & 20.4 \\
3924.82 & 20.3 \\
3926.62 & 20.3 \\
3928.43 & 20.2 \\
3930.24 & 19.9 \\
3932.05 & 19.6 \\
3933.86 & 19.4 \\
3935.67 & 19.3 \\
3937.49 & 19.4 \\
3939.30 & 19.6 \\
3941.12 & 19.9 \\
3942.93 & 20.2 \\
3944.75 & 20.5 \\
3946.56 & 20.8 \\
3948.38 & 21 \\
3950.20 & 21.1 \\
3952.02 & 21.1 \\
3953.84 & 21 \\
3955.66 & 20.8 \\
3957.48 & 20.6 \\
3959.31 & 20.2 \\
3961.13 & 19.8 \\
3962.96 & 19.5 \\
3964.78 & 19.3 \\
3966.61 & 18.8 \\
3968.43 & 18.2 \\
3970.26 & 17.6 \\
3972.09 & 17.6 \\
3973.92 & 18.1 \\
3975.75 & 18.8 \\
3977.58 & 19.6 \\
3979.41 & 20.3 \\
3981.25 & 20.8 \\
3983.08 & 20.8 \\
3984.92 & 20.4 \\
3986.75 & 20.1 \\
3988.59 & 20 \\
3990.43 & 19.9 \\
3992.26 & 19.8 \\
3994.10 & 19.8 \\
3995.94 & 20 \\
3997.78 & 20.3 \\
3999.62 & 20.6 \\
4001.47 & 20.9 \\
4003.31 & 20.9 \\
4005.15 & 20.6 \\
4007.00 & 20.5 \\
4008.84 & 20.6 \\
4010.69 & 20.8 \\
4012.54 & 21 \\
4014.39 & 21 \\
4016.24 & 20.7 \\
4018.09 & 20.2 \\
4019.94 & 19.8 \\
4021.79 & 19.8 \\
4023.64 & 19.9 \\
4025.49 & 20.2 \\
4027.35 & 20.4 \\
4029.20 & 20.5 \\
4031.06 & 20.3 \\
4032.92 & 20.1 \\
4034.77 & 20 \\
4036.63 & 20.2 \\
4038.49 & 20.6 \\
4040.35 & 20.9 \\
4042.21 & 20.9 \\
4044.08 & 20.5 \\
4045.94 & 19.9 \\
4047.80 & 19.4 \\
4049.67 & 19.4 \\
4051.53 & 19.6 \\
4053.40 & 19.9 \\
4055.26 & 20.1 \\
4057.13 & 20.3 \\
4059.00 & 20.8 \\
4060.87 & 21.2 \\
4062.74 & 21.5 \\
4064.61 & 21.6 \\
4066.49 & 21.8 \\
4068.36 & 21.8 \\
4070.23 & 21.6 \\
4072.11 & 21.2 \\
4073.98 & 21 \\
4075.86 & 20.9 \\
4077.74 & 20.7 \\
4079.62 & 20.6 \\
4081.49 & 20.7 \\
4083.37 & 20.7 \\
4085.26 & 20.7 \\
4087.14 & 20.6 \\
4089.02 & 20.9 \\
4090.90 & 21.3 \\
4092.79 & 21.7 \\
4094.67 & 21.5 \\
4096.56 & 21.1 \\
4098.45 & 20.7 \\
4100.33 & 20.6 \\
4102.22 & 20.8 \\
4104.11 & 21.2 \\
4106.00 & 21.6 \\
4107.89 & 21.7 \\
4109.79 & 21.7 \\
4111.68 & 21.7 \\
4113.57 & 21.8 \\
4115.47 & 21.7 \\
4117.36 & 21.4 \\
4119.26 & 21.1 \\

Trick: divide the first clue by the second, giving 13.7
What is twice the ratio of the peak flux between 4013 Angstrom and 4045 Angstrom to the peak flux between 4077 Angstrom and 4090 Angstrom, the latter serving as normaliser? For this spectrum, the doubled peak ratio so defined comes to 2.01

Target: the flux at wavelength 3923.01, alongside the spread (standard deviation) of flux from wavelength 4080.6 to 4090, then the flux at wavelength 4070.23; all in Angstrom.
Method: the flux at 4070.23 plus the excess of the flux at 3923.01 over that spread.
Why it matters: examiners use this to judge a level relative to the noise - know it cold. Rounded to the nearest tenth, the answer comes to 41.9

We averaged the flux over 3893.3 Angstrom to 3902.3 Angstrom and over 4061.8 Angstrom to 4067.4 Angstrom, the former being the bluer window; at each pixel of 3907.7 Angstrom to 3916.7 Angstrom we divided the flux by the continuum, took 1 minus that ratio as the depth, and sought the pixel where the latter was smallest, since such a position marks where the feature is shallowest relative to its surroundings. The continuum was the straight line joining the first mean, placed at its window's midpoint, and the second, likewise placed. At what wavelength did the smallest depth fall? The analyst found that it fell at 3912.18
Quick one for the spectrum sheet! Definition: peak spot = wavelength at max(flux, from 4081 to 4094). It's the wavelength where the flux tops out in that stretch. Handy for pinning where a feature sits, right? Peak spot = 4092.79 Angstrom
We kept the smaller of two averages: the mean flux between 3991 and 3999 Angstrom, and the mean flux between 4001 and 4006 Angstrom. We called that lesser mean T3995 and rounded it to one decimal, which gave 20.0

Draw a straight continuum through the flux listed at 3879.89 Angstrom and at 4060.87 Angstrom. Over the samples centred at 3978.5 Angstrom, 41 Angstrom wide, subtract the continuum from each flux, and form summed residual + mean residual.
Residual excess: -33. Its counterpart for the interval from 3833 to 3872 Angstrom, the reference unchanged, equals 10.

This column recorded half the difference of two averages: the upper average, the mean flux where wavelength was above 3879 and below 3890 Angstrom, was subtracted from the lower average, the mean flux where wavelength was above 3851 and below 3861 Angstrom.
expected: 0.24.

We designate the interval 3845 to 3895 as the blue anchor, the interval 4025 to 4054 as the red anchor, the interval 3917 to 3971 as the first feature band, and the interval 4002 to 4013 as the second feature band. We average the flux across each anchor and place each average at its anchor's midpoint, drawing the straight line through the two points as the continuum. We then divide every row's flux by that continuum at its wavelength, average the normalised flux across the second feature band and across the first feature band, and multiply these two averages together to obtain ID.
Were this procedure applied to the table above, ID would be 0.971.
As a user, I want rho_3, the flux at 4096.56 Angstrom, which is 21.1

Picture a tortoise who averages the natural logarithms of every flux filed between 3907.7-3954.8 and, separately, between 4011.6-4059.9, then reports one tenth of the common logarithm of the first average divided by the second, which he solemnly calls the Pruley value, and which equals 0.0003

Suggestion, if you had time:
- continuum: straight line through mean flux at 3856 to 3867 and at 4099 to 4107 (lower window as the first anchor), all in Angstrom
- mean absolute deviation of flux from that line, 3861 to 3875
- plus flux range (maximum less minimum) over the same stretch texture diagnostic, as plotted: 2.3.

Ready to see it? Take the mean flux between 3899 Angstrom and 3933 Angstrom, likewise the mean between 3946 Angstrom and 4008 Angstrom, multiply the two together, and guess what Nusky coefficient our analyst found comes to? 422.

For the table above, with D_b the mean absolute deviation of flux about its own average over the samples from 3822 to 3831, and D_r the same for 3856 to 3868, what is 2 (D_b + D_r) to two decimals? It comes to 1.93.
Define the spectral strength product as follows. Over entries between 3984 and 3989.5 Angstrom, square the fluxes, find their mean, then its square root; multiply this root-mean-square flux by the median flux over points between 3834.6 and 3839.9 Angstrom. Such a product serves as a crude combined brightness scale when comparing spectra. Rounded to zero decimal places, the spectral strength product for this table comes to 383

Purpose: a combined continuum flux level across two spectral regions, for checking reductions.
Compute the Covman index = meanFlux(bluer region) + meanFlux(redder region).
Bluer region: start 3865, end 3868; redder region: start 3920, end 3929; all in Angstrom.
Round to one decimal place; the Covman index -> 43.2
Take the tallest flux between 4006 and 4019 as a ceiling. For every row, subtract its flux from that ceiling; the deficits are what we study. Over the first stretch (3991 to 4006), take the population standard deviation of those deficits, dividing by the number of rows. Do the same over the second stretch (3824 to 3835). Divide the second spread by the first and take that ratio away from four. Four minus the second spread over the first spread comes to 2.8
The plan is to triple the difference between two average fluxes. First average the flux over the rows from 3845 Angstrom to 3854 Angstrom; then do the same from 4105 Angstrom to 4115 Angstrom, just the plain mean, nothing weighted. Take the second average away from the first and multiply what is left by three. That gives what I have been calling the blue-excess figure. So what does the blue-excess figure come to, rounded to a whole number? -1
